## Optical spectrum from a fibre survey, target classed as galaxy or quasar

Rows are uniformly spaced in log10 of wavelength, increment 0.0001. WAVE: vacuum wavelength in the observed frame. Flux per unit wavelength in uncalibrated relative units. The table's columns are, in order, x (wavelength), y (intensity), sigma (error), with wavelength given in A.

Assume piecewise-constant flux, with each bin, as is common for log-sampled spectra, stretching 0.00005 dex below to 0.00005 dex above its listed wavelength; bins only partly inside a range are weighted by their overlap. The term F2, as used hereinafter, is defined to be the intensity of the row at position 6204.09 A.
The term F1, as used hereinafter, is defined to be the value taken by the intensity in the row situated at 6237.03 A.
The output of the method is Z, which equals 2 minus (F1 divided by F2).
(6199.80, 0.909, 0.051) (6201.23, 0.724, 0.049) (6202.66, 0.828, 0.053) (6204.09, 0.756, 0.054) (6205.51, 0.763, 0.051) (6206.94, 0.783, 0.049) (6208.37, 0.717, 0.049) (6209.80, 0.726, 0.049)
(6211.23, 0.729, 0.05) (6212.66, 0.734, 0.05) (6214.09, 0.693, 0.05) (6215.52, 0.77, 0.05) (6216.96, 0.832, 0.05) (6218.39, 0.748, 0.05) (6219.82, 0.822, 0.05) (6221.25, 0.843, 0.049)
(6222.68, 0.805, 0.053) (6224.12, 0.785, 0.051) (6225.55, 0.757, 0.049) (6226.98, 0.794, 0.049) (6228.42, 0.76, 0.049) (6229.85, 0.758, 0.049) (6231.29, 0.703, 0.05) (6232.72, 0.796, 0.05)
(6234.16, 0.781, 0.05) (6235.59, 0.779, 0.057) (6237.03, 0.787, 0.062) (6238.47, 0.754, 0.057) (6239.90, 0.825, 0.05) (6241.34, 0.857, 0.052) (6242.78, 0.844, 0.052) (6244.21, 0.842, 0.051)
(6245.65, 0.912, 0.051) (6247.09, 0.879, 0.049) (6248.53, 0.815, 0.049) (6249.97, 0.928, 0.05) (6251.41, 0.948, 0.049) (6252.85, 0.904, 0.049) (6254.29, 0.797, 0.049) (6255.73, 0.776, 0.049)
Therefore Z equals 0.96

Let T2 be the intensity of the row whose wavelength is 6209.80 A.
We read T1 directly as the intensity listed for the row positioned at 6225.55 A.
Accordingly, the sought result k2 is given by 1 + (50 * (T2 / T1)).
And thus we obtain 49.0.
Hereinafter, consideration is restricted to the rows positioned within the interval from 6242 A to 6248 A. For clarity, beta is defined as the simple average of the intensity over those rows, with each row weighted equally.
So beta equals 0.87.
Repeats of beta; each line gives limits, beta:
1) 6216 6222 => 0.81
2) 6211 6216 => 0.73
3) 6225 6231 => 0.77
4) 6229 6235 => 0.76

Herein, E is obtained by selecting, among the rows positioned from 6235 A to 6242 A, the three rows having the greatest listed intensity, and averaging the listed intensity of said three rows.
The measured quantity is 0.823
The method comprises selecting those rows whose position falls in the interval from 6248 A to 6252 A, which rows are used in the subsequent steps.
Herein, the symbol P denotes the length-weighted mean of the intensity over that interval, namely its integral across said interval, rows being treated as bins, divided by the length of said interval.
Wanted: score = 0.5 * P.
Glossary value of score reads 0.45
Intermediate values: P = 0.90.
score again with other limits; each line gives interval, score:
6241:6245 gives 0.42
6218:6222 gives 0.41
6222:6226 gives 0.39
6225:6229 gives 0.39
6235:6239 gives 0.39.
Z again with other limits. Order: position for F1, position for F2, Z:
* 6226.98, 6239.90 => 1.04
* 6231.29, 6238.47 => 1.07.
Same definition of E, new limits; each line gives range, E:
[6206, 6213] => 0.749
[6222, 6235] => 0.798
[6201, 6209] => 0.791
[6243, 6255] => 0.929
